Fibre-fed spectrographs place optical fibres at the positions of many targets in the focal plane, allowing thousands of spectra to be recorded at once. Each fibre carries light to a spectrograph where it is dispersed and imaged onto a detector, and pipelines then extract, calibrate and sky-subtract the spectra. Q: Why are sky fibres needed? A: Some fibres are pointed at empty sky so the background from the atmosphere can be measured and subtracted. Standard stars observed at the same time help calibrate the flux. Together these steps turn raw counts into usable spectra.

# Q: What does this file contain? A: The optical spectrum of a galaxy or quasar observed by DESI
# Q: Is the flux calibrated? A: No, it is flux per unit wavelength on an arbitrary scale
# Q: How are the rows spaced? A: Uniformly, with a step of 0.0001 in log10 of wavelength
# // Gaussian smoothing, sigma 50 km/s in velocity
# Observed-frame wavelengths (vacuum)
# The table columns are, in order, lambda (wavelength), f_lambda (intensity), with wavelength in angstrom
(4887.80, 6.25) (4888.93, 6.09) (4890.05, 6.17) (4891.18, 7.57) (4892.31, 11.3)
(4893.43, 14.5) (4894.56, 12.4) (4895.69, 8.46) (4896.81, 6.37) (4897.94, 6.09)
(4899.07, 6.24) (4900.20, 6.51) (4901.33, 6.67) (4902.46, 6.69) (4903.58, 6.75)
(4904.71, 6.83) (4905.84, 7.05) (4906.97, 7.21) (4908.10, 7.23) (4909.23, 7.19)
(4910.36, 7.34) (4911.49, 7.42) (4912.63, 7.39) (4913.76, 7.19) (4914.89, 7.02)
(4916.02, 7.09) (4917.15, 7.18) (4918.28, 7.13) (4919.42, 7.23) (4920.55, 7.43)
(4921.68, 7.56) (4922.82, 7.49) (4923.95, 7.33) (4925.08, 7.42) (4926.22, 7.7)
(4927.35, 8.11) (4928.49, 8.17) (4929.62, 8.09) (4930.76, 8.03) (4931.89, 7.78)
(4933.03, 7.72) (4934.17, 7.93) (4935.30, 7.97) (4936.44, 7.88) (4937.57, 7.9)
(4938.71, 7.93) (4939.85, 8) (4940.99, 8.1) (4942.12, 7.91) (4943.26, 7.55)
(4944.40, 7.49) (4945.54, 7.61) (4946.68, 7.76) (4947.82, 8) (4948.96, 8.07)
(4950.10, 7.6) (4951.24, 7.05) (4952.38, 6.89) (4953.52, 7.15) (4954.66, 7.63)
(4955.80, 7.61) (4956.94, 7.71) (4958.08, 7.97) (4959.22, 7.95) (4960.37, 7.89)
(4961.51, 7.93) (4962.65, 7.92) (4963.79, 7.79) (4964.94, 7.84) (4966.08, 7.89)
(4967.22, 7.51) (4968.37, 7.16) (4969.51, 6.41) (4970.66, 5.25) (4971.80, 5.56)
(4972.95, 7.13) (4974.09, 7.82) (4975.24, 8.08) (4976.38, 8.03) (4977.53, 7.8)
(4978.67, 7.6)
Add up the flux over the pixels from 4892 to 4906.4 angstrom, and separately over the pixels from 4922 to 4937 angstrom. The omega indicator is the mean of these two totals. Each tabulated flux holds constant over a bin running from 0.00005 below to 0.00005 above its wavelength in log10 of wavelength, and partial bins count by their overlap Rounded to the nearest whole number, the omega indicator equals 104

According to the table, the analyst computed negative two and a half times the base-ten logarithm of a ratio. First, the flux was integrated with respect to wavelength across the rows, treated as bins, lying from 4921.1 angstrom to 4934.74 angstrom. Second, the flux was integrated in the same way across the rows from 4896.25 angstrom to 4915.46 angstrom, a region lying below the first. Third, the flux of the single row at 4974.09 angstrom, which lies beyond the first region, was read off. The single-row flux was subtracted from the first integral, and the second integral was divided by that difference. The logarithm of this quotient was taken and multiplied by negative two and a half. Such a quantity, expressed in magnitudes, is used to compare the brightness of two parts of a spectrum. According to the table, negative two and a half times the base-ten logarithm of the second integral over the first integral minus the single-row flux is -0.3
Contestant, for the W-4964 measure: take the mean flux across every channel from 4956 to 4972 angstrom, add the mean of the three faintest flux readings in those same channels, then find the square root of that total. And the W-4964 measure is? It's 3.62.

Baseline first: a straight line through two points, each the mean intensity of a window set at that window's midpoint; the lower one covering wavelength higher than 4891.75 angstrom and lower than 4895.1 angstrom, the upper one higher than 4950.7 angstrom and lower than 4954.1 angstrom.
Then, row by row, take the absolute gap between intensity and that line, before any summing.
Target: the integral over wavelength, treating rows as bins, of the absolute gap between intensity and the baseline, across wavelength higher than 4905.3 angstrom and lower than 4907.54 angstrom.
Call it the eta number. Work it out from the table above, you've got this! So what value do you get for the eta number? 10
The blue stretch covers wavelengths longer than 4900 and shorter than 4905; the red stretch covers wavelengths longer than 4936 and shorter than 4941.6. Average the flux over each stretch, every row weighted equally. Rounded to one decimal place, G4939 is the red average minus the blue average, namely 1.3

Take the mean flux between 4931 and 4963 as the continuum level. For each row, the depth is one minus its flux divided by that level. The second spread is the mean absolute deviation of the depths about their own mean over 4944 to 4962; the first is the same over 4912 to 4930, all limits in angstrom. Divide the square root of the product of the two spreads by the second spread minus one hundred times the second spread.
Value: -0.011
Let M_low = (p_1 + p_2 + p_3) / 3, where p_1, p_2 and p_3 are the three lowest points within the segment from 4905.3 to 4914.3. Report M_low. 7.14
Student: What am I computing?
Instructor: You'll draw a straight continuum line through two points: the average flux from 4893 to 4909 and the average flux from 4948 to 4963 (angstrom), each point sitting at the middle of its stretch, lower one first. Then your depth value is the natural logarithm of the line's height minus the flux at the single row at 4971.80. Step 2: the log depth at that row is 0.7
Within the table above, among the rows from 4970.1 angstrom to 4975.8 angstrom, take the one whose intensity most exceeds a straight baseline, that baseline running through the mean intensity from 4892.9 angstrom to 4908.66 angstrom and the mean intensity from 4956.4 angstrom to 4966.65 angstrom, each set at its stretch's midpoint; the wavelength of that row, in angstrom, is 4975.24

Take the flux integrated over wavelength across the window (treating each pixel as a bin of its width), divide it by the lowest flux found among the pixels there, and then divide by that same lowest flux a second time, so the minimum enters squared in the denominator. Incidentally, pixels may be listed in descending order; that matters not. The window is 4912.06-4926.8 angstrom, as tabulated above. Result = 2.2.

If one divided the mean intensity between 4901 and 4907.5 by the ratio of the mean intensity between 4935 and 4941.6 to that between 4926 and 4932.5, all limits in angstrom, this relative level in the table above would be 6.9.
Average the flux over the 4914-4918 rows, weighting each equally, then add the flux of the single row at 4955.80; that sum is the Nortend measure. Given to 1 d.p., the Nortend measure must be 14.7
